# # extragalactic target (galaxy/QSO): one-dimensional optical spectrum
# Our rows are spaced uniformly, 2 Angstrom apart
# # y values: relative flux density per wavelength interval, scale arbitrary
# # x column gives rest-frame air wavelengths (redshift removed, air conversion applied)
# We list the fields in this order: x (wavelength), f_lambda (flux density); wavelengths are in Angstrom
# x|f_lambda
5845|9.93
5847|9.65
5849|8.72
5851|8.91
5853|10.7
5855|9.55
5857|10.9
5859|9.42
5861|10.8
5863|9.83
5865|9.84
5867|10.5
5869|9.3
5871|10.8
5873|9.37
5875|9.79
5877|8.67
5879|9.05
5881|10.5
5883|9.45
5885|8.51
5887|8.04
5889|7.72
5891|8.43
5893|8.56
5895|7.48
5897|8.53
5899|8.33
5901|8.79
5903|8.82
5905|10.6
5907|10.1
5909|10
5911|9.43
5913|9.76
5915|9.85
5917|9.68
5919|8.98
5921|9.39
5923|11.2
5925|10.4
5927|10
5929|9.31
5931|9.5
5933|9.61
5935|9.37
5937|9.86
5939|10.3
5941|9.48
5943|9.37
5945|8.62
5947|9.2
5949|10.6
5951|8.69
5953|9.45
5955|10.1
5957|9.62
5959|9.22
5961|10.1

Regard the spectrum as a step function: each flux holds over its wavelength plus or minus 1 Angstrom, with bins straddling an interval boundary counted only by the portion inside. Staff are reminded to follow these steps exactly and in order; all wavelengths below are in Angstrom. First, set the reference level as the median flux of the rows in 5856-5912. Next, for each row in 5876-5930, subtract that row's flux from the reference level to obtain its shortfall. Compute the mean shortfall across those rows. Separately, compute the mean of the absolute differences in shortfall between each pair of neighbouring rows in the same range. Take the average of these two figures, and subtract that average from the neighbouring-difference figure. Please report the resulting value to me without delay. 0.2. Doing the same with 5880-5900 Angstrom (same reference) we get -0.1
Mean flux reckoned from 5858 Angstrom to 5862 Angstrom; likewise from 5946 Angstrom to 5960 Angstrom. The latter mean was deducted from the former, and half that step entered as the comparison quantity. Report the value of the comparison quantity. 0.28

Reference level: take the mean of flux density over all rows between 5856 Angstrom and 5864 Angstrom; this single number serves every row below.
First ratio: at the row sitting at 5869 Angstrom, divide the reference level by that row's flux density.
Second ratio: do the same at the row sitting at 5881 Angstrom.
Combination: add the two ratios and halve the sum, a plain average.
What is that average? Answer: 1.04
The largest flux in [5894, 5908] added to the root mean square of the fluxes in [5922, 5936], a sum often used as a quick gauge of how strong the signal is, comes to 20.5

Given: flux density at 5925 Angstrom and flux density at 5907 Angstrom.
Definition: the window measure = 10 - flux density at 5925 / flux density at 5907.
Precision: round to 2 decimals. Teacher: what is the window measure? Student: 8.97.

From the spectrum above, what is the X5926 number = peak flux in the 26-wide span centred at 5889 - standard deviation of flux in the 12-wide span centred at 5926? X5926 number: 9.8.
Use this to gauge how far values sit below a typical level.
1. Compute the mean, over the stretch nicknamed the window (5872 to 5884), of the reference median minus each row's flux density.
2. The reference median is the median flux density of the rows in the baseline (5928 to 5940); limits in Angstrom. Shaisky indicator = 0.08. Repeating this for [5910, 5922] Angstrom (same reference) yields 0.04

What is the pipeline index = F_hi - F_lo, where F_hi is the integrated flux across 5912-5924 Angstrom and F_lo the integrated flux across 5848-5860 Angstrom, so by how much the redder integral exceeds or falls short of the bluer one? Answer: 1.3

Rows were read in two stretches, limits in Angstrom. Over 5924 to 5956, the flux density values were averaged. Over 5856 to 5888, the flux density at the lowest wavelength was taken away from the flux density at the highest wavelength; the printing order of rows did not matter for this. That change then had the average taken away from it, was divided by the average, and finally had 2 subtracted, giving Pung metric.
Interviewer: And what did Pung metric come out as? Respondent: -3.30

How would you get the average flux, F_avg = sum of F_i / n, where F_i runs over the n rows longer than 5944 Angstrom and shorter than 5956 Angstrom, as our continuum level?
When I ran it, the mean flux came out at 9.44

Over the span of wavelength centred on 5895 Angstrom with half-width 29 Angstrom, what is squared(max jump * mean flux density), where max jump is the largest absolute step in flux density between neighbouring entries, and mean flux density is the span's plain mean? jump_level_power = 283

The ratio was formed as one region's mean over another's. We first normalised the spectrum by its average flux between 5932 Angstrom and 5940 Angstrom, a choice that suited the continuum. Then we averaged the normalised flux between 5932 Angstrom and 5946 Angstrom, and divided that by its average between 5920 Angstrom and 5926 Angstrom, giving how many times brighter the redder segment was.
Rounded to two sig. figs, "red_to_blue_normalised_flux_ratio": 0.92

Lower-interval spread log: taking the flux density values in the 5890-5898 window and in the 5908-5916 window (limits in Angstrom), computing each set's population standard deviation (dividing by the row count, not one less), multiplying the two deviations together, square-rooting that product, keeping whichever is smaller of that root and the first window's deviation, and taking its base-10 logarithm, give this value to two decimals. -0.51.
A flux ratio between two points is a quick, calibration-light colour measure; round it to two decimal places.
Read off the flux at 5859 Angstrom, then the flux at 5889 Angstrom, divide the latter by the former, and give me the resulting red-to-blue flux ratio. 0.82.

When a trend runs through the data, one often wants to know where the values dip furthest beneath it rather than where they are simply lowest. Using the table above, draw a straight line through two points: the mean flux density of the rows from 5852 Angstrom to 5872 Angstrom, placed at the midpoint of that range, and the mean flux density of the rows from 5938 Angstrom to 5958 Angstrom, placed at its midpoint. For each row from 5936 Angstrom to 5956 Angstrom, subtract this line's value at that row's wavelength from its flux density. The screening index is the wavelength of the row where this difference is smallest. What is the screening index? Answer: 5945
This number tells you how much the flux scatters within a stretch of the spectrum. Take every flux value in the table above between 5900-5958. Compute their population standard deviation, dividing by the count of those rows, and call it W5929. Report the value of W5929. 0.60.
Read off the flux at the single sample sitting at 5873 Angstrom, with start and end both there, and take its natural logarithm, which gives 2.24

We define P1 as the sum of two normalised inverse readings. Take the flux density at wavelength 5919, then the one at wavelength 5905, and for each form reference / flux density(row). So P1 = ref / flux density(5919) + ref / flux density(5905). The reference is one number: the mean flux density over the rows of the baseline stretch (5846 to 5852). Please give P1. 1.87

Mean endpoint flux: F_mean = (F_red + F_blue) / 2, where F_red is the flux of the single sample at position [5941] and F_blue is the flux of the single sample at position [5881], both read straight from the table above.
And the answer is 10.0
